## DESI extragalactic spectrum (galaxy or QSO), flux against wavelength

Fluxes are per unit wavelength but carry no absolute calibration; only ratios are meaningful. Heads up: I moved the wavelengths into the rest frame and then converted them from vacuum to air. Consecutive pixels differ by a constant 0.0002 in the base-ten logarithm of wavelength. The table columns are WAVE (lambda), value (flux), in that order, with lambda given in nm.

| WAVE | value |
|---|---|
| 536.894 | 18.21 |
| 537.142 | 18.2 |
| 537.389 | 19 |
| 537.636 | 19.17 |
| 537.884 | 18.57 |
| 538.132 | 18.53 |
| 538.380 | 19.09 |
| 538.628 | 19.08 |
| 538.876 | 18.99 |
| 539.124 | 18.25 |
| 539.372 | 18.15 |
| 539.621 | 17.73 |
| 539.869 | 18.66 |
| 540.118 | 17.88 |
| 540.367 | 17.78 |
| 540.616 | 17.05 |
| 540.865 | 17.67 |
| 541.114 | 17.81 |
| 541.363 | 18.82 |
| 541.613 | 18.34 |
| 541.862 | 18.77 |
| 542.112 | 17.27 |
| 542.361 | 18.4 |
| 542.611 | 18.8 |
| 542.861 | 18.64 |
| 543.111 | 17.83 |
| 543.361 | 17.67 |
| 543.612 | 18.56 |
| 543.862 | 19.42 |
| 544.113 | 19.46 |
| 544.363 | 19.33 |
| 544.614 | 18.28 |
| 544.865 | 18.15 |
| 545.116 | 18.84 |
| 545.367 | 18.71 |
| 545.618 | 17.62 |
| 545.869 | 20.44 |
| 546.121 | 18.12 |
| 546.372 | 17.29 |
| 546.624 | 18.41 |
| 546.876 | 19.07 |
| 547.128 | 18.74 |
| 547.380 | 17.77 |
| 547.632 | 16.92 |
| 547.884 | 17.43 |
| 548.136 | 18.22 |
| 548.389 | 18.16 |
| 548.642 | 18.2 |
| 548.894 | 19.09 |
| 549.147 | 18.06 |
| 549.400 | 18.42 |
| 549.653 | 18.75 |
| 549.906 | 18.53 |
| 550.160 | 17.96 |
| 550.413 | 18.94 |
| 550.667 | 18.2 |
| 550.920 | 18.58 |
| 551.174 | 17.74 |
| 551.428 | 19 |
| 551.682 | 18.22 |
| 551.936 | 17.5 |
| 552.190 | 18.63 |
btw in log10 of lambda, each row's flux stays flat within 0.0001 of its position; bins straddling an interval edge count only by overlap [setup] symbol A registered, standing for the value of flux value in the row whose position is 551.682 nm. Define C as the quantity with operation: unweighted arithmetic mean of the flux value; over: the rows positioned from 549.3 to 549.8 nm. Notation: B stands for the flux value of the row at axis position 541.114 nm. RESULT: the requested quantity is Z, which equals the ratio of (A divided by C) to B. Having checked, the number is 0.0550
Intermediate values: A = 18.22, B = 17.81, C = 18.6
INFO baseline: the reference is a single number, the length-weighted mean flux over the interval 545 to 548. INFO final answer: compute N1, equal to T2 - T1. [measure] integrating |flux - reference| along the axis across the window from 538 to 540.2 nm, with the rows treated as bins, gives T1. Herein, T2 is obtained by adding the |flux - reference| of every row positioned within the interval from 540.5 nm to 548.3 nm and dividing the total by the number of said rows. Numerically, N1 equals -0.4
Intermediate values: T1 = 1.0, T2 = 0.62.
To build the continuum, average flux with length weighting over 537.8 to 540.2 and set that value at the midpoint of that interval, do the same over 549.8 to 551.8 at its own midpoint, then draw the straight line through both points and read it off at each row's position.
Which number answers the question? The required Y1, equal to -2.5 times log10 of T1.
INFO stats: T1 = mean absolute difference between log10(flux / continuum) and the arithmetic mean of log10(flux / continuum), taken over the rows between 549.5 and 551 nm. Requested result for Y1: 5.5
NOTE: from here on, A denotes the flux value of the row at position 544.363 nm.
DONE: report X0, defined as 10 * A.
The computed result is 193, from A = 19.33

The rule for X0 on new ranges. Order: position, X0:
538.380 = 191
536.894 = 182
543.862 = 194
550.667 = 182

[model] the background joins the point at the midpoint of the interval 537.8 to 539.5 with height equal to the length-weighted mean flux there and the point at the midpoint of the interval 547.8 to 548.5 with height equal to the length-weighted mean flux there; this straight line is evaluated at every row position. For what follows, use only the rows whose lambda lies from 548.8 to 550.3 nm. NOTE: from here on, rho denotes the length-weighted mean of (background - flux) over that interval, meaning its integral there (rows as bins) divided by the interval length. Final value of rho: -0.60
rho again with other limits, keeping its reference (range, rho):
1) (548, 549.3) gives -0.42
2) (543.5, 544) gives -0.73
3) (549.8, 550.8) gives -0.61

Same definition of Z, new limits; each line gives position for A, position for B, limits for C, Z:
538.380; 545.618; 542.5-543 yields 0.0579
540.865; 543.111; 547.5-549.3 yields 0.0550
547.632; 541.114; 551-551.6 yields 0.0517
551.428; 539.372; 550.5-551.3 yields 0.0576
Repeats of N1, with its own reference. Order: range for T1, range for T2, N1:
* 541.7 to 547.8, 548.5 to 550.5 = -3.6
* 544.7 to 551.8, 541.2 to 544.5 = -2.9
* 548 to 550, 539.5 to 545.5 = 0.0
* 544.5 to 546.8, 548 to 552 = -1.0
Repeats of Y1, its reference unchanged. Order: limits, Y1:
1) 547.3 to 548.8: 5.0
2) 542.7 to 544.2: 4.7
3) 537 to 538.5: 5.3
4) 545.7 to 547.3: 4.4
